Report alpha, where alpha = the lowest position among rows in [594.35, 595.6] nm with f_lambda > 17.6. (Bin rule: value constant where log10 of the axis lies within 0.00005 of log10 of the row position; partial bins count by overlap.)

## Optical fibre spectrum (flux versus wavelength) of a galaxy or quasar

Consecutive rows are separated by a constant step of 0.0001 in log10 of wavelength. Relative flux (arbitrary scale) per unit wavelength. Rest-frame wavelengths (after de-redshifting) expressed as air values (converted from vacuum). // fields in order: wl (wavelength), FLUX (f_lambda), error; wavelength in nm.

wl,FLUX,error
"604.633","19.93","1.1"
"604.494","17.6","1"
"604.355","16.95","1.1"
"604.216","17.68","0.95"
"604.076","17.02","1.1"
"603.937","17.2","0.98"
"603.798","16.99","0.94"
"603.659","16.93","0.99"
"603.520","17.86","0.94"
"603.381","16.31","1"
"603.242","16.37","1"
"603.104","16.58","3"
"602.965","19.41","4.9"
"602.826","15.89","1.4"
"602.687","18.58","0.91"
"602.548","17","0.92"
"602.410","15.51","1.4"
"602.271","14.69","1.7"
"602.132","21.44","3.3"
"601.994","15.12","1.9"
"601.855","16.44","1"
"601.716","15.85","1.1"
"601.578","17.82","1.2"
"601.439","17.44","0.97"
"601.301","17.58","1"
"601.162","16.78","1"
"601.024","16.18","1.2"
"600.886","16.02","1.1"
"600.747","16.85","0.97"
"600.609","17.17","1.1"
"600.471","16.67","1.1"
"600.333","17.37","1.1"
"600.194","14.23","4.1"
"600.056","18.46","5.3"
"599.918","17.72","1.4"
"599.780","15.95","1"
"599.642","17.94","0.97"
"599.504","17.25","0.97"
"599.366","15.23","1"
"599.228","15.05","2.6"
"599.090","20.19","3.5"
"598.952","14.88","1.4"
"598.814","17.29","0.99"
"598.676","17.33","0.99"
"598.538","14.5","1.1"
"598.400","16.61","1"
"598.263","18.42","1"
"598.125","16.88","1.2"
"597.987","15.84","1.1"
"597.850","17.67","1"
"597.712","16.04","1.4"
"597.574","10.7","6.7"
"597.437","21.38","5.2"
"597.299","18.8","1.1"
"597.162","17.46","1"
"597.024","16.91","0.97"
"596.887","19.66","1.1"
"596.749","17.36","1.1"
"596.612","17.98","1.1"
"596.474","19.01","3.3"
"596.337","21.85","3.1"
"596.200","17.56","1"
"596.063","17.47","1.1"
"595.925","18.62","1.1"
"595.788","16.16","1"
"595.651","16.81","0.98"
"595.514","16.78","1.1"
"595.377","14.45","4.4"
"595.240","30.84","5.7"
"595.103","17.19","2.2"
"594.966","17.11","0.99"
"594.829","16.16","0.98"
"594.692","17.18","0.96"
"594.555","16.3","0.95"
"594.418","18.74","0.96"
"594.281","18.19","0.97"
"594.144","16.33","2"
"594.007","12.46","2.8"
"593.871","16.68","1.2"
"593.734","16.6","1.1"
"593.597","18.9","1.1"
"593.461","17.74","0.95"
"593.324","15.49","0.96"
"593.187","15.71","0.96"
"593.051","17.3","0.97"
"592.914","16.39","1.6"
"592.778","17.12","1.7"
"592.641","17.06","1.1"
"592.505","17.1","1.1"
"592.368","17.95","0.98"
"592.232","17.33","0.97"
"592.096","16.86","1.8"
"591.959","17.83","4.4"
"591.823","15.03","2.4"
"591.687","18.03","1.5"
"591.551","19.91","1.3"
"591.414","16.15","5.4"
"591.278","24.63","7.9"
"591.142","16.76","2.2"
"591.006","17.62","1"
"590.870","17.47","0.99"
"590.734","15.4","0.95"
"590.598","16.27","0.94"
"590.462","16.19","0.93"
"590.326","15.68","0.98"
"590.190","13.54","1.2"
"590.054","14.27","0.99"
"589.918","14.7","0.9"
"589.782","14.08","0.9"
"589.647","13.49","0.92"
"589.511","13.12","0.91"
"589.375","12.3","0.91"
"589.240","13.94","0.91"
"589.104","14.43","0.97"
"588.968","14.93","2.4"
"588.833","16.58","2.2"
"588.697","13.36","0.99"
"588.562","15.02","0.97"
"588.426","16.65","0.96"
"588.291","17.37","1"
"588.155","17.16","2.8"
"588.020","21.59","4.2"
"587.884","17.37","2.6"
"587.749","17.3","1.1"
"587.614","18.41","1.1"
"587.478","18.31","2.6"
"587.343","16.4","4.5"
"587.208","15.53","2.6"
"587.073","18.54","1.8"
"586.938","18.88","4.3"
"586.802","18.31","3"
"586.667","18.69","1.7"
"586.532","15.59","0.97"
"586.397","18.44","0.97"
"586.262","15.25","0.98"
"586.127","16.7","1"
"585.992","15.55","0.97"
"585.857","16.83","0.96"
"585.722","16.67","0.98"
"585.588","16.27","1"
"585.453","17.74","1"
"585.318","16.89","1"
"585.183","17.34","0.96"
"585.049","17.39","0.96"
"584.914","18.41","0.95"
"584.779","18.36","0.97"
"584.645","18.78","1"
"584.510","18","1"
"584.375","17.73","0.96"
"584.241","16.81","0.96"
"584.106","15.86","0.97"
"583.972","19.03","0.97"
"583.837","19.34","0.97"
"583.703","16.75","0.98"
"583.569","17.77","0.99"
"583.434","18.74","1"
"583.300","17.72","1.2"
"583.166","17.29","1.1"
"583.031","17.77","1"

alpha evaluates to 594.418 nm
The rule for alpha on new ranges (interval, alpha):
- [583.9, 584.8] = 583.972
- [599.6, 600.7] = 599.642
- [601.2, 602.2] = 601.578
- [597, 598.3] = 597.299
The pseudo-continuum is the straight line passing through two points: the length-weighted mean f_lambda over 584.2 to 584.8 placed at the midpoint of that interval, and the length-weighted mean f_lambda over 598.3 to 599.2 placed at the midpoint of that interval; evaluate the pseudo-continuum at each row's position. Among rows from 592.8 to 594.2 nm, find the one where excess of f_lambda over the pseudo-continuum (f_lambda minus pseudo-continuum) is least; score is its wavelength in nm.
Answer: 594.007 nm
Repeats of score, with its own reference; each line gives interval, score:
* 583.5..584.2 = 584.106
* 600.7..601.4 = 600.886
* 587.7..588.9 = 588.697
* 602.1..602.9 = 602.271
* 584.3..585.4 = 585.318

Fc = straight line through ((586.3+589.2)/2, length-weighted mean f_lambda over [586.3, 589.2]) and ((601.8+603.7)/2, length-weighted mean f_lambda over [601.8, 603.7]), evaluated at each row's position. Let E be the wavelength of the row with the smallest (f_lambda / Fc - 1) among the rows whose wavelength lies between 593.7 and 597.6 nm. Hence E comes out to 597.574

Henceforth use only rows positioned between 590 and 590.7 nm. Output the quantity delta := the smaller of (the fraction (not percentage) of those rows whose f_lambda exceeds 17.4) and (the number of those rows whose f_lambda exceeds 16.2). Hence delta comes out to 0.00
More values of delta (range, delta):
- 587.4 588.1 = 0.60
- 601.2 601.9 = 0.60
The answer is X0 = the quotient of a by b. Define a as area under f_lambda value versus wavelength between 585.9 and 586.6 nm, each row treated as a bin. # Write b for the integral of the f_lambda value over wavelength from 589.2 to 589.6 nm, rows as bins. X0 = 2.2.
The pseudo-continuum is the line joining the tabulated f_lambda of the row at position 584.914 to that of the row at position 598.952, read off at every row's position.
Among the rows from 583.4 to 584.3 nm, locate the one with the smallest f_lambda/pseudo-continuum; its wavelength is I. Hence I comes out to 584.106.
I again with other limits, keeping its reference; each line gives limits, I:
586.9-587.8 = 587.208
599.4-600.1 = 599.780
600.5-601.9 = 600.886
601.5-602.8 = 602.271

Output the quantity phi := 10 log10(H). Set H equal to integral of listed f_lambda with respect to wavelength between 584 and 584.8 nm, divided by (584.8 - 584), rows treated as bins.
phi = 12.5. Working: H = 17.6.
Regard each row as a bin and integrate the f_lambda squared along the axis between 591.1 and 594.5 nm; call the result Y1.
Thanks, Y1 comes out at 1031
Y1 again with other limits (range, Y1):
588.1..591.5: 853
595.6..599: 1038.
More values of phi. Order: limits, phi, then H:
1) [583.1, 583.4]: 12.5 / 17.7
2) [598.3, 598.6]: 12.0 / 15.9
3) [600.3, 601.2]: 12.2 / 16.7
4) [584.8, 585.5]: 12.5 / 17.6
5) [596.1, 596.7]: 12.8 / 19.0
